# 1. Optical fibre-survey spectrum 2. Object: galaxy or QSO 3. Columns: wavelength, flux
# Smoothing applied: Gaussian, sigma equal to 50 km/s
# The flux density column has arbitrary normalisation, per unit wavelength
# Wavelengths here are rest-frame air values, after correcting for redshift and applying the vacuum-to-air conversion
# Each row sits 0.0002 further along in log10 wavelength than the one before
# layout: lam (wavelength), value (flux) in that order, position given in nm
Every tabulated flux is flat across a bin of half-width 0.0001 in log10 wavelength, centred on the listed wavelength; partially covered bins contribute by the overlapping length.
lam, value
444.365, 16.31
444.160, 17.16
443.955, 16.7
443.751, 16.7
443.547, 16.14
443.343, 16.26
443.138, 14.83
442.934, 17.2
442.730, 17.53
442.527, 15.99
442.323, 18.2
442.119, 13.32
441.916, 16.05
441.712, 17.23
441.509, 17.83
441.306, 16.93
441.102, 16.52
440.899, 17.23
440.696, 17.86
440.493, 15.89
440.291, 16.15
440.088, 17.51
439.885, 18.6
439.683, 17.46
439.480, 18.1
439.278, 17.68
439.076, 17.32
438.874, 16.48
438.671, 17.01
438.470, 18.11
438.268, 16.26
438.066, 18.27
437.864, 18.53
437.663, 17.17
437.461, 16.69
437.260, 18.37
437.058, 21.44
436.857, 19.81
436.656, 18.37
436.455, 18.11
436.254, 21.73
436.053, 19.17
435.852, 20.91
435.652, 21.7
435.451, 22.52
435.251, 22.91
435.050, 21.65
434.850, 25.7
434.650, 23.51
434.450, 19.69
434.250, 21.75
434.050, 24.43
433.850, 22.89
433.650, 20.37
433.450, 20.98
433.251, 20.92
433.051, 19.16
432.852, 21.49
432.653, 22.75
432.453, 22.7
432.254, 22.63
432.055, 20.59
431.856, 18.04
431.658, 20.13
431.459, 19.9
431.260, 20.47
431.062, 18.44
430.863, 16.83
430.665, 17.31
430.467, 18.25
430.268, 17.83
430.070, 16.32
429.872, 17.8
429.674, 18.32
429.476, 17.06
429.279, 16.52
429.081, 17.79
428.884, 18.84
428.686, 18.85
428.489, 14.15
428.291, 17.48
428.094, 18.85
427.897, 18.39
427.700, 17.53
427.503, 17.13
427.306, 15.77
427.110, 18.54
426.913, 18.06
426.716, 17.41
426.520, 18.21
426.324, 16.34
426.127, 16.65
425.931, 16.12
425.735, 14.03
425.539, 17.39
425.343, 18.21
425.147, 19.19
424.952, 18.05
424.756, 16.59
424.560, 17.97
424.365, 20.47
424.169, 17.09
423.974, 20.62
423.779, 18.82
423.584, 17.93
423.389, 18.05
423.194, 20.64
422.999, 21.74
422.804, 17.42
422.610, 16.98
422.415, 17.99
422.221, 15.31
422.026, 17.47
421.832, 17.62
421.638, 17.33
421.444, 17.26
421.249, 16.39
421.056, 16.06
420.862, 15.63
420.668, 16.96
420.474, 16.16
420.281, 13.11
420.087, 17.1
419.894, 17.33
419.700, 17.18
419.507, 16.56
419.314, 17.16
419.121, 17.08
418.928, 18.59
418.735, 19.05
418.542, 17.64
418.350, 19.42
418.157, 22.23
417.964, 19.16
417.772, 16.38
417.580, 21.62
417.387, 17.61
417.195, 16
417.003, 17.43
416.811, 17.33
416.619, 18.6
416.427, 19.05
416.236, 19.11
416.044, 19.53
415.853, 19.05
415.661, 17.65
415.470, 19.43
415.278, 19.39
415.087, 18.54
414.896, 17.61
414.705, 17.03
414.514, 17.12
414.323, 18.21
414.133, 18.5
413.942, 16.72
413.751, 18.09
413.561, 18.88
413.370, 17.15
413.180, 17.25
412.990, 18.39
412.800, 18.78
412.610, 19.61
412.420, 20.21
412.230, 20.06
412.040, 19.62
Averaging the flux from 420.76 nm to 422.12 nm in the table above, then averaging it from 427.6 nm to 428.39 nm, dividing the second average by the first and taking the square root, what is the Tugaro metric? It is 1.04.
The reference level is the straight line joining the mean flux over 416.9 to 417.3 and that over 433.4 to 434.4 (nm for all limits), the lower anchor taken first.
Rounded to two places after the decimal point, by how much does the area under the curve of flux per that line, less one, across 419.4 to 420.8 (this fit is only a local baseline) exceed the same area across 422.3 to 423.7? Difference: -0.11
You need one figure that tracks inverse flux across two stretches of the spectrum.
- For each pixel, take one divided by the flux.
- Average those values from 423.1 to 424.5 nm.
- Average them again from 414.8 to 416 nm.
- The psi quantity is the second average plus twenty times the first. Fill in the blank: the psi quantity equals 1.11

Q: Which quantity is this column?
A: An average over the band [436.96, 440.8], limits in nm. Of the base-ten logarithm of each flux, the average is 1.245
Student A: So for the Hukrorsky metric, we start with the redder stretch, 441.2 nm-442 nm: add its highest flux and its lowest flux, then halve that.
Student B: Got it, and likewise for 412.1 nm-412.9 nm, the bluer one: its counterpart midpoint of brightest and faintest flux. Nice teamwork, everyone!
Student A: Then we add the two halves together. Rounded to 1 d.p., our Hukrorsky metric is 36.4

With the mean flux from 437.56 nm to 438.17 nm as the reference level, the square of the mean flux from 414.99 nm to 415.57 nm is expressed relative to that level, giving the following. 20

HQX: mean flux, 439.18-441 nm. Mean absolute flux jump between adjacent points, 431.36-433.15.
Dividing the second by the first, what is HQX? 0.076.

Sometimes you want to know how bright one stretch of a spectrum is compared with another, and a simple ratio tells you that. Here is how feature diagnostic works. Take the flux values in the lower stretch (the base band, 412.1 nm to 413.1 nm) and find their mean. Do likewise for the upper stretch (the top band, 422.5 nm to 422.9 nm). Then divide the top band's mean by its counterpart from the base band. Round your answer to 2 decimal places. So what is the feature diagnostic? 0.89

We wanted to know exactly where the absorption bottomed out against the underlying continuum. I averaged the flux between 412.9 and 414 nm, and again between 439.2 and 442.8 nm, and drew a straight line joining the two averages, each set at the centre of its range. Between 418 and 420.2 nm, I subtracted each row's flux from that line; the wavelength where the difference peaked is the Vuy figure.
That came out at 419.507 nm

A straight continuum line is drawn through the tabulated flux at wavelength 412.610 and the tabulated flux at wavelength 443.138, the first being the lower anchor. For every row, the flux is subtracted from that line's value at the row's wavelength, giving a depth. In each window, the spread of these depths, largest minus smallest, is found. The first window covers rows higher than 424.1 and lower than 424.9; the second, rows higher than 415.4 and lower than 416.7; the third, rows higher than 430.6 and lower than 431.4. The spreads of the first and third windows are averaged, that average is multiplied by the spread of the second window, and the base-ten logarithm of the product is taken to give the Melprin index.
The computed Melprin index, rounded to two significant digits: 0.86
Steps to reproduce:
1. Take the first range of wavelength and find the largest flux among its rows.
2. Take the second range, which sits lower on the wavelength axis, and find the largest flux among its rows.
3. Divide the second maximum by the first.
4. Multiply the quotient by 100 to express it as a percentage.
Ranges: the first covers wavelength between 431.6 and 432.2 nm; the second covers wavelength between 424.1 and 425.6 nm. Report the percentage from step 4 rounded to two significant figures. 99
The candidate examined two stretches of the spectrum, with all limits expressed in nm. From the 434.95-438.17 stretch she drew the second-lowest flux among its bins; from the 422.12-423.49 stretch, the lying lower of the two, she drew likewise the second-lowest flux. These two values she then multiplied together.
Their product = 292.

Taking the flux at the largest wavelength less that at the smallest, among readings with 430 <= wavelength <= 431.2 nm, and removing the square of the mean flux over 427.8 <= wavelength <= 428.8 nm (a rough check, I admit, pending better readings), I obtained -306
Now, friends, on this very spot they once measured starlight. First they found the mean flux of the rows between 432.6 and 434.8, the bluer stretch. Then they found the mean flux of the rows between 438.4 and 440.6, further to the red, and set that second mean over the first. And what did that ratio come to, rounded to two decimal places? 0.80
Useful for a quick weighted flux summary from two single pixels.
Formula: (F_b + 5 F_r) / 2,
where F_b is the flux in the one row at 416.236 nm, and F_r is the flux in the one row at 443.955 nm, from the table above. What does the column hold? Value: 51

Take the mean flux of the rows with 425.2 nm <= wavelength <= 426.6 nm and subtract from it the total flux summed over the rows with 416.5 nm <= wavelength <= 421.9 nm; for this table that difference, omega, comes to -473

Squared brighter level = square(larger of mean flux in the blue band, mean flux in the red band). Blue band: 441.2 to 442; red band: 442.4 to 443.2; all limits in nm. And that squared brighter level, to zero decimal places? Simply 289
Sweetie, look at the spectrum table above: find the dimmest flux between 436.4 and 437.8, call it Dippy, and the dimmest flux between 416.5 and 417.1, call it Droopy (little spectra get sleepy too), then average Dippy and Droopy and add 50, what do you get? 67.0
